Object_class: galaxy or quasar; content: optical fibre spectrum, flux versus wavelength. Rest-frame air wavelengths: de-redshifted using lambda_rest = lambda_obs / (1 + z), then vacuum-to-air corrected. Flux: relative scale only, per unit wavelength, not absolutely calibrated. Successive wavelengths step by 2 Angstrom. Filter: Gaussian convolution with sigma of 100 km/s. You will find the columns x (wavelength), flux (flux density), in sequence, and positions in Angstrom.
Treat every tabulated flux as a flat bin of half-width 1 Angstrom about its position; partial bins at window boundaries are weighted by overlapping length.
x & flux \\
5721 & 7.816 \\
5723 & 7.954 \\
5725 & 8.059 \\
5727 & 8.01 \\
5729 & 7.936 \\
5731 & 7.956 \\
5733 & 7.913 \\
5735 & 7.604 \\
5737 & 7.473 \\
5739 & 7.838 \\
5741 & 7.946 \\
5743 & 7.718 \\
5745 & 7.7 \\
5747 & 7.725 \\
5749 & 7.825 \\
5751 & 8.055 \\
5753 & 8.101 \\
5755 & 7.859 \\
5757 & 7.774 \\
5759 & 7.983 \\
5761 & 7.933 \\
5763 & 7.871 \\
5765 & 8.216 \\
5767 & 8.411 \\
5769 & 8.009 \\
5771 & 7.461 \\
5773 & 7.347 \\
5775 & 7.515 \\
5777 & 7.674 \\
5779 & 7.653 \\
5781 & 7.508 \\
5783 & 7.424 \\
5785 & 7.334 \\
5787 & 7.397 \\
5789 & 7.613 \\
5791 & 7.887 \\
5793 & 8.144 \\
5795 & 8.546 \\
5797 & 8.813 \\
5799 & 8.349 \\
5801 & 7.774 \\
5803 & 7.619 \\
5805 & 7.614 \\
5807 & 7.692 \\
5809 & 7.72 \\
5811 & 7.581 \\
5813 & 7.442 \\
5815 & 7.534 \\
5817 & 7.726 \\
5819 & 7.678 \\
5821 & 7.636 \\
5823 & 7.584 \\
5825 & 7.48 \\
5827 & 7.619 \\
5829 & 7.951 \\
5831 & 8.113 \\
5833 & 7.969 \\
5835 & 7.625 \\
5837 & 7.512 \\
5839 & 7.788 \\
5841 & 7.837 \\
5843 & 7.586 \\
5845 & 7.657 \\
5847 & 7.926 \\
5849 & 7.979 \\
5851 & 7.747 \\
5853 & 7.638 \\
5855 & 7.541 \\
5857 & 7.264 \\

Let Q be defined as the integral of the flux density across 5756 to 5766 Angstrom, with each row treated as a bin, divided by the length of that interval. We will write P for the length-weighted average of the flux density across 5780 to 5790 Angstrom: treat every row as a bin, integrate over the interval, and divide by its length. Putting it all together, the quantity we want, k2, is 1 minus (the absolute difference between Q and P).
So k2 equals 0.50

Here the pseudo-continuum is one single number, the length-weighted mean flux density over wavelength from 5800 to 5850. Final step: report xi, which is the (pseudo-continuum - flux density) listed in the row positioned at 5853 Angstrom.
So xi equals 0.07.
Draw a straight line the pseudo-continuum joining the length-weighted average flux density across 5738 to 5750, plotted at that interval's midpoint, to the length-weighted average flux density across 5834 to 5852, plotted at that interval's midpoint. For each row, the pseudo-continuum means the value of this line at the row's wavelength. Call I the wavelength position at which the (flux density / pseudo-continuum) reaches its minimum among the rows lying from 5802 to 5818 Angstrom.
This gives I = 5813 Angstrom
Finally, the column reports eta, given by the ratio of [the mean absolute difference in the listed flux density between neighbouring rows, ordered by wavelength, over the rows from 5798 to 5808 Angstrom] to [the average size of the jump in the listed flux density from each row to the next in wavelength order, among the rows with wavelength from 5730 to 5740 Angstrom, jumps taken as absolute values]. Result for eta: 1.0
